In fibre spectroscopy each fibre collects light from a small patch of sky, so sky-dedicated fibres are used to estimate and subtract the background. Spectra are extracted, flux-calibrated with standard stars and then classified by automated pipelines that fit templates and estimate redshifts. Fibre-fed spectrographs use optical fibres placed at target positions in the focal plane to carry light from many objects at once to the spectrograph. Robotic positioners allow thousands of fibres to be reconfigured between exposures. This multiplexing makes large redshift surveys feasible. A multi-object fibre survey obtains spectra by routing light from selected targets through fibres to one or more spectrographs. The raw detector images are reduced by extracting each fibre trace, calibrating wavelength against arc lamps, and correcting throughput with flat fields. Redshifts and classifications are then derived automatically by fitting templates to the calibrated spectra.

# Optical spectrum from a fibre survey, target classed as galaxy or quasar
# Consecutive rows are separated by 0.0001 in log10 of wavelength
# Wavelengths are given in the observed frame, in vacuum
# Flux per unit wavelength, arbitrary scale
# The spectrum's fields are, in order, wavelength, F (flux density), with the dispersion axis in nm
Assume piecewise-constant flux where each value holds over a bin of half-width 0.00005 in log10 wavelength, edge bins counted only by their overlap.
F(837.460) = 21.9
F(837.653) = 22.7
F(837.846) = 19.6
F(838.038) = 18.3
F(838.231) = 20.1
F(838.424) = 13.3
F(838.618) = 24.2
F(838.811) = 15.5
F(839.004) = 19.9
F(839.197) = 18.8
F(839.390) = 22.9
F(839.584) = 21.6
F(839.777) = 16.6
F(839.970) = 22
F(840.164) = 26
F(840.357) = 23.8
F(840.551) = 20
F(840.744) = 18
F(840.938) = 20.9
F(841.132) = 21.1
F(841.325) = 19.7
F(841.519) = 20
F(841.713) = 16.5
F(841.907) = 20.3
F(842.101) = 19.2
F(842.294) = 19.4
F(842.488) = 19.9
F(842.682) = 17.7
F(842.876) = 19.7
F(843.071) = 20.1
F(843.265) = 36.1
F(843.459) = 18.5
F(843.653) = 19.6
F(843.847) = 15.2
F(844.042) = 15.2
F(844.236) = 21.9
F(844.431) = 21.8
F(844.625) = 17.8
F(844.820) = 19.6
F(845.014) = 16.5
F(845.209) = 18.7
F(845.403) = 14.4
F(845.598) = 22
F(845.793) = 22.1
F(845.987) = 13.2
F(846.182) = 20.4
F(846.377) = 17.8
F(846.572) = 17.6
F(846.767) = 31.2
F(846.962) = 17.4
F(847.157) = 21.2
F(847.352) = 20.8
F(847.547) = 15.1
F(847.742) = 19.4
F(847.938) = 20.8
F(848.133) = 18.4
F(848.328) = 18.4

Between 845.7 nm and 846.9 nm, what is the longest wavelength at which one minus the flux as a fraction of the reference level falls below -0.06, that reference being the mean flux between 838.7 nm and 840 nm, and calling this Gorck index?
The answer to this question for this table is 846.767 nm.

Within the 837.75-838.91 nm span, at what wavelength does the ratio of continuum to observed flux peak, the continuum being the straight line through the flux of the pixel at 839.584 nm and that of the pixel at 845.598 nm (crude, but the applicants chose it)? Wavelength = 838.424 nm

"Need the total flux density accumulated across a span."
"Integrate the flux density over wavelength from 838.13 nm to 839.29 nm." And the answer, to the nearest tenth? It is 21.6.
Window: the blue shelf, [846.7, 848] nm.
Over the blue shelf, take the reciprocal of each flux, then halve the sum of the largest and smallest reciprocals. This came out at 0.0491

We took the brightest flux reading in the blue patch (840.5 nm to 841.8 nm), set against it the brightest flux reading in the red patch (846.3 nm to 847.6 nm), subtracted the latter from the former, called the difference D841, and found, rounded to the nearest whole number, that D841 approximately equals -10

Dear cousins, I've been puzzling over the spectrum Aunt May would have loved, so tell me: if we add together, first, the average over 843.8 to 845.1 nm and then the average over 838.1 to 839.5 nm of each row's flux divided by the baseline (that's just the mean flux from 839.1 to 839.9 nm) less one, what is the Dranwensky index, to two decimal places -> -0.12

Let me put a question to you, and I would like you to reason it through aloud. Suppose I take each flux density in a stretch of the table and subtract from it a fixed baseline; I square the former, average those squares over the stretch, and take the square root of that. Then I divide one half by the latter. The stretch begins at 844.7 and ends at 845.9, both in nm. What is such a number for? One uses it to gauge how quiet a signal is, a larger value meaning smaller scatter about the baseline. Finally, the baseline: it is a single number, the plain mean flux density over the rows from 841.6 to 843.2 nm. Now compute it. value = 0.18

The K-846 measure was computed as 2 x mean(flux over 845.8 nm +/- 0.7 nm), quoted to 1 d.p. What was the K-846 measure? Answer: 36.7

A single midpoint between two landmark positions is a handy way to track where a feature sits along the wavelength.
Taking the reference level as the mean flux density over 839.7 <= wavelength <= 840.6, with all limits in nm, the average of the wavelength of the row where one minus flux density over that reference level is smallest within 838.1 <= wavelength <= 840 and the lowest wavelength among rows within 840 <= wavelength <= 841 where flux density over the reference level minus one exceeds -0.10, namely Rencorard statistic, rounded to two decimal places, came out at 839.39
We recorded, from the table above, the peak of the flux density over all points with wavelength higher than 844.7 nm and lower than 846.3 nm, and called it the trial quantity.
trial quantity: 22.1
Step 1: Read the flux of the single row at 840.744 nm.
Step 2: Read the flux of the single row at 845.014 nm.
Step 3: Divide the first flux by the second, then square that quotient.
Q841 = 1.2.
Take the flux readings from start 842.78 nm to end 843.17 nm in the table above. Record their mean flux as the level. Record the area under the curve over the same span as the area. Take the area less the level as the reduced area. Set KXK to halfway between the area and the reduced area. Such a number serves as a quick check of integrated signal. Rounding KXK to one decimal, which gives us -2.2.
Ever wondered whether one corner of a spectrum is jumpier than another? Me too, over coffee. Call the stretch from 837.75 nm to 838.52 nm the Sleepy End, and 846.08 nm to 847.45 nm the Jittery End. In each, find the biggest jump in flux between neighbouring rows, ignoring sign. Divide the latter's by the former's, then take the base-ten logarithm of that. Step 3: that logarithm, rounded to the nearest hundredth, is 0.31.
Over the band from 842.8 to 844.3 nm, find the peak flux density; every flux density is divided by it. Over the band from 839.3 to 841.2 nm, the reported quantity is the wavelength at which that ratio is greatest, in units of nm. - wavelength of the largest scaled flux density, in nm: 840.164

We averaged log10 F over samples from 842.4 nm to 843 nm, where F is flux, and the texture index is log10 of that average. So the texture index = 0.107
